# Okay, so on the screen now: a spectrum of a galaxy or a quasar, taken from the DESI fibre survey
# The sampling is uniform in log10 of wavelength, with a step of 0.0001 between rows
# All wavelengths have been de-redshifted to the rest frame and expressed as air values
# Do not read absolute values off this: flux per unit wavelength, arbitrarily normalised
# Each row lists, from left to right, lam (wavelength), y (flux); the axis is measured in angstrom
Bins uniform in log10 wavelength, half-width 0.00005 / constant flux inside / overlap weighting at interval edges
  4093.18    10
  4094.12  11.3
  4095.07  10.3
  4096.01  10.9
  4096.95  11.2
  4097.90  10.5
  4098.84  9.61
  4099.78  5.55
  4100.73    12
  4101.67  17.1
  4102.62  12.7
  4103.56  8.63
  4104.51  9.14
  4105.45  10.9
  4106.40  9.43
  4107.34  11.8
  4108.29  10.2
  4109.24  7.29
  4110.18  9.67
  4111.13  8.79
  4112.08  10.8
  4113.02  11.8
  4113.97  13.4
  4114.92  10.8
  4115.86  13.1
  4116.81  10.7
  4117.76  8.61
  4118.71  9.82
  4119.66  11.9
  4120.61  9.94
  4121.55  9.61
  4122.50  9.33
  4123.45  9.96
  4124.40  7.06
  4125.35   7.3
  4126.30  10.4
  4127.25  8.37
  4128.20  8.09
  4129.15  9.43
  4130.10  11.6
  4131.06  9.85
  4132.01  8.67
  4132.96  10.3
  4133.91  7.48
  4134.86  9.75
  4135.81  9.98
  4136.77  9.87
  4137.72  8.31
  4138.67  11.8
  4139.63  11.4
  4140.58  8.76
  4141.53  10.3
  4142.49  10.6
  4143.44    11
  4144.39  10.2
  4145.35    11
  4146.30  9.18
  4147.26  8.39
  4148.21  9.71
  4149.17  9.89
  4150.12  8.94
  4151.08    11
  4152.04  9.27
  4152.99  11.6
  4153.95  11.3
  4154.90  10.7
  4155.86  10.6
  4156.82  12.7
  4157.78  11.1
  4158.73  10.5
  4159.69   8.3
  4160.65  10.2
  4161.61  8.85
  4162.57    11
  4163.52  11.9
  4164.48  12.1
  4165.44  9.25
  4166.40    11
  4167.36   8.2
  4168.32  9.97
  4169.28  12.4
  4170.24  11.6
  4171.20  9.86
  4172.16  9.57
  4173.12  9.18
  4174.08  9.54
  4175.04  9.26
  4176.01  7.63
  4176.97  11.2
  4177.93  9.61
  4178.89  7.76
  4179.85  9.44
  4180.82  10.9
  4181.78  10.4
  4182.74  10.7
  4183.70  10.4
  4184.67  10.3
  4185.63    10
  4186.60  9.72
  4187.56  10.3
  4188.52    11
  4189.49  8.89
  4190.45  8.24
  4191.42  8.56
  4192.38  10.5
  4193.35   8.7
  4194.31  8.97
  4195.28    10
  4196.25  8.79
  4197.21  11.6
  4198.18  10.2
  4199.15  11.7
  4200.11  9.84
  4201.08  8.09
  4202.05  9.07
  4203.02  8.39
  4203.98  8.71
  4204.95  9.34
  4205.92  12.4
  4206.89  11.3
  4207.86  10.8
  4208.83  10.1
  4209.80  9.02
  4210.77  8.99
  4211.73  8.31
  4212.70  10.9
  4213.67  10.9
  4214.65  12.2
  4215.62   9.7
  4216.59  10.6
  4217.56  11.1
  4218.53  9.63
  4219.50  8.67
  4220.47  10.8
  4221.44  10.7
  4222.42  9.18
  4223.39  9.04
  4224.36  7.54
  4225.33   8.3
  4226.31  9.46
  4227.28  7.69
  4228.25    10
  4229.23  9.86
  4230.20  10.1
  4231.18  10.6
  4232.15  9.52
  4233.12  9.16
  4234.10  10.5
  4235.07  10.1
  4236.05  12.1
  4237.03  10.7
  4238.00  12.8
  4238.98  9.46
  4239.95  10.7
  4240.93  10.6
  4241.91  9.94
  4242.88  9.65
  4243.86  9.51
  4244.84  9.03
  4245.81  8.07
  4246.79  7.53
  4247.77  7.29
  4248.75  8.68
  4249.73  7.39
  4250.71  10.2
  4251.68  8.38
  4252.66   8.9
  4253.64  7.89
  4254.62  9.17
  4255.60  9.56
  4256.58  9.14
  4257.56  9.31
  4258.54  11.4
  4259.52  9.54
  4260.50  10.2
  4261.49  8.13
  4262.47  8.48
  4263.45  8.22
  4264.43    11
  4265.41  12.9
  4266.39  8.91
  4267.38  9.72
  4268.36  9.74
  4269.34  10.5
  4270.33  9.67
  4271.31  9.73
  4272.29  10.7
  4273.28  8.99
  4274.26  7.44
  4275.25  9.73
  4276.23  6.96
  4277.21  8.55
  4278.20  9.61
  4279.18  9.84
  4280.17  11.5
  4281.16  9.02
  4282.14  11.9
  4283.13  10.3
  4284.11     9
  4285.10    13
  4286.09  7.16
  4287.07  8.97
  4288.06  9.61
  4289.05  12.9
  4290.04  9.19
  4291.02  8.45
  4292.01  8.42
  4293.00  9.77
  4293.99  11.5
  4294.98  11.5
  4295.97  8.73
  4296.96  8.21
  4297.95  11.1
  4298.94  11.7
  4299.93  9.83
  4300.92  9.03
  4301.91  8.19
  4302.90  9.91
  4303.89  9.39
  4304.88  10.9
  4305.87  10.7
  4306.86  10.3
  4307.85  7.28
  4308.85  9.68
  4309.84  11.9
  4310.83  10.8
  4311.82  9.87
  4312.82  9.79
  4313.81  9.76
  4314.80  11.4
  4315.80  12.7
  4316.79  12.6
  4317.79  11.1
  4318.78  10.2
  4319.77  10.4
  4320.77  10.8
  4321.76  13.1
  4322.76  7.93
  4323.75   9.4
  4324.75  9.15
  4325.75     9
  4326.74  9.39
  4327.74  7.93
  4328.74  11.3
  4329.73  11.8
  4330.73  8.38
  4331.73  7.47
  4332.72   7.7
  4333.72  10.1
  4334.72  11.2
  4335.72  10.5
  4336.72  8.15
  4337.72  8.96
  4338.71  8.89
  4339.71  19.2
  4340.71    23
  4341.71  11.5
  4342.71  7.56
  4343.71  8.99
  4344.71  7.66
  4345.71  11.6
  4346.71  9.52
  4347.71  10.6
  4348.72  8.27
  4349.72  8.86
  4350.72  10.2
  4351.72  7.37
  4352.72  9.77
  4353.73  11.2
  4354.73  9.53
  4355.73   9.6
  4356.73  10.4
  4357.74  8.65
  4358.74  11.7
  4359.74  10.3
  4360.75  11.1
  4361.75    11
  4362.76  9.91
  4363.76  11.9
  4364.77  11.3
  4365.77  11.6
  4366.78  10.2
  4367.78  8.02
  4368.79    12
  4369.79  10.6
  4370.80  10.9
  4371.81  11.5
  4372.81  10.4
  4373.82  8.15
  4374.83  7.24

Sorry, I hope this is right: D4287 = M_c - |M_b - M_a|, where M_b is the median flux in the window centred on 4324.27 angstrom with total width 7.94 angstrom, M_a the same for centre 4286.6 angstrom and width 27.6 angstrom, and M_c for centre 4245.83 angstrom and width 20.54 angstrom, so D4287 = 9.1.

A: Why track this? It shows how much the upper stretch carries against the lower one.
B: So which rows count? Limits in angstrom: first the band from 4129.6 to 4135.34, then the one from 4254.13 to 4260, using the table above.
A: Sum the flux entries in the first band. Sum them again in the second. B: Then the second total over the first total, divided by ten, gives 0.101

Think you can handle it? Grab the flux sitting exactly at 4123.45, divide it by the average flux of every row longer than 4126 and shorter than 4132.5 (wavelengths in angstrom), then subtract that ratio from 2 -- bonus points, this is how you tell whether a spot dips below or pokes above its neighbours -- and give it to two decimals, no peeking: 0.95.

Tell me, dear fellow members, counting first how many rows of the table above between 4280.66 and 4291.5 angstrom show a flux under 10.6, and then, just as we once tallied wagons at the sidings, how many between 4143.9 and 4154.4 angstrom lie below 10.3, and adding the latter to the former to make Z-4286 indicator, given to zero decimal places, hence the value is 15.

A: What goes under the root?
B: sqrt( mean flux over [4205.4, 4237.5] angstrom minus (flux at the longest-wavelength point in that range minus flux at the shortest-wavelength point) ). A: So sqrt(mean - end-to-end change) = 3.42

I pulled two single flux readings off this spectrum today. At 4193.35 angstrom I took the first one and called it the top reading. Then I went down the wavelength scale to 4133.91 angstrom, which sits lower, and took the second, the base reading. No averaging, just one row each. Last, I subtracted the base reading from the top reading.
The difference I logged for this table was 1.2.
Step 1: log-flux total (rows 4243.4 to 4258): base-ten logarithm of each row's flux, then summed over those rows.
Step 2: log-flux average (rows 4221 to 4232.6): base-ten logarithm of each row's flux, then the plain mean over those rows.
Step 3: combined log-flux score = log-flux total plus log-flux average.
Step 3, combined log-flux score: 15.0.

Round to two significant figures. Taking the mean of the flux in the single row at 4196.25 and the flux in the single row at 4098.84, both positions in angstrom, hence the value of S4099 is 9.2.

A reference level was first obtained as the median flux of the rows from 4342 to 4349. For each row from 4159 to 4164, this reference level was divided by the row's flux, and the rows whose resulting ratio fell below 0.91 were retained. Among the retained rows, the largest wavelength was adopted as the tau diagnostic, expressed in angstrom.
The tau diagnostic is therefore 4163.52 angstrom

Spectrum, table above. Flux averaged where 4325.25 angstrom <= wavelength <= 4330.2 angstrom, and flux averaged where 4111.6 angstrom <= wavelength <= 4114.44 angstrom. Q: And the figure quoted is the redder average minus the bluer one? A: -2.1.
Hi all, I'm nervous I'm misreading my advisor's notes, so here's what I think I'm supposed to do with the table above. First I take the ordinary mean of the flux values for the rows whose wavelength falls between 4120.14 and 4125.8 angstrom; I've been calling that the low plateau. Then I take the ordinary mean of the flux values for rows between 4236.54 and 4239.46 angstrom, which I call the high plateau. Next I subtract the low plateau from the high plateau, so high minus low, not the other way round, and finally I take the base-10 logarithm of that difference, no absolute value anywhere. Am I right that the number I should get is 0.3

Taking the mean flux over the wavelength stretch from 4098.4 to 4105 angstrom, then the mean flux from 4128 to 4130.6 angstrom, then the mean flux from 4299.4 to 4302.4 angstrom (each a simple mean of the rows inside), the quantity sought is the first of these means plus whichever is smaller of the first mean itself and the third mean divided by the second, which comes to 11.6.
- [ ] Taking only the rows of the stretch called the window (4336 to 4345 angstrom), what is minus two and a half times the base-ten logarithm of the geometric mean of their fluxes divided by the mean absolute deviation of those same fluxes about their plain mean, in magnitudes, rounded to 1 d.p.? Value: -1.0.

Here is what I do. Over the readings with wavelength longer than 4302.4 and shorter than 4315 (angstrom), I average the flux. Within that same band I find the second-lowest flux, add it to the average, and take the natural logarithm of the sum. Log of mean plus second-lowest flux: 2.97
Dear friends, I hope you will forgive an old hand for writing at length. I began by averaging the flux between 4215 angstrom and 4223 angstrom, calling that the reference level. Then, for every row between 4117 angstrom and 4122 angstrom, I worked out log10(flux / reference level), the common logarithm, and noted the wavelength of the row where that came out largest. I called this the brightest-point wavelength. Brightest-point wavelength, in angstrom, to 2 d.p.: 4119.66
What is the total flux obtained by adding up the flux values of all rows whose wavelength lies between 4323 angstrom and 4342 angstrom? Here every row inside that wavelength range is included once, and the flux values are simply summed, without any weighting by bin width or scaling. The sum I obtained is 203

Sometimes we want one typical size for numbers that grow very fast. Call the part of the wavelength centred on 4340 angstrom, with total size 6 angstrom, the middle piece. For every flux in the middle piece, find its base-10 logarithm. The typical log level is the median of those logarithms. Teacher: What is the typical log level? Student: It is 1.01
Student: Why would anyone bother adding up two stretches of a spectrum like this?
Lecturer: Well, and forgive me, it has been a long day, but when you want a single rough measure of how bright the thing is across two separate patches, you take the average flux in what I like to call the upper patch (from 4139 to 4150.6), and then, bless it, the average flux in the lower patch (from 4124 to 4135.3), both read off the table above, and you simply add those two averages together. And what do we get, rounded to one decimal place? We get 19.0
